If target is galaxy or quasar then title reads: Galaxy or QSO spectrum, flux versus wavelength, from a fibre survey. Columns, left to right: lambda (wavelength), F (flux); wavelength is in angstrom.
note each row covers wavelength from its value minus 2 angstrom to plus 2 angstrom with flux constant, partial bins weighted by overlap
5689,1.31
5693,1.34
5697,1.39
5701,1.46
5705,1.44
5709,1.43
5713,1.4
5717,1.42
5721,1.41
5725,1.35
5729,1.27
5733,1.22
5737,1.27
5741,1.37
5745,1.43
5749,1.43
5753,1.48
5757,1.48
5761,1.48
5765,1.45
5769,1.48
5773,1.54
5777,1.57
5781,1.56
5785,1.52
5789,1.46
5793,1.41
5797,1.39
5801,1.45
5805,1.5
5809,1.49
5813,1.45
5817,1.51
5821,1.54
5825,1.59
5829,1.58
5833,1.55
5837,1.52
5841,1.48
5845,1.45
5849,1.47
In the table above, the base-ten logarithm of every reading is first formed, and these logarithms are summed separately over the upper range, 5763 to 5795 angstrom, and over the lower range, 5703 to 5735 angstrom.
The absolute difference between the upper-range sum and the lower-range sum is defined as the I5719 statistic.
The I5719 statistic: 0.32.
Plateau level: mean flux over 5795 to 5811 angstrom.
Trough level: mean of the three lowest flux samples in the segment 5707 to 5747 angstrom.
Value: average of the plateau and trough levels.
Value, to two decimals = 1.36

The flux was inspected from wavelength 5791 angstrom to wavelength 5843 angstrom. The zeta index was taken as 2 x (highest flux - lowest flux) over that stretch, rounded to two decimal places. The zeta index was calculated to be 0.40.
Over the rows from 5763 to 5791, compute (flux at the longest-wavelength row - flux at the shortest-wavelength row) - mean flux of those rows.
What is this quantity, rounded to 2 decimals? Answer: -1.50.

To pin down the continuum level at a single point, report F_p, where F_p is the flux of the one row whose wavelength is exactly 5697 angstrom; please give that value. 1.39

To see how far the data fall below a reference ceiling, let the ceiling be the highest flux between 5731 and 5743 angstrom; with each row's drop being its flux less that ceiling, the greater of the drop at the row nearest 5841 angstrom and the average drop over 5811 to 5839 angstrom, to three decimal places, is 0.164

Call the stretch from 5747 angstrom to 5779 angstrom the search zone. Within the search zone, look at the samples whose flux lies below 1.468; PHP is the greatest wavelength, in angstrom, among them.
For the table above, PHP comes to 5765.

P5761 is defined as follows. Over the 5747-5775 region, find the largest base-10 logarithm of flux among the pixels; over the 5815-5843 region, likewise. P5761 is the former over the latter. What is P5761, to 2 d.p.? 0.93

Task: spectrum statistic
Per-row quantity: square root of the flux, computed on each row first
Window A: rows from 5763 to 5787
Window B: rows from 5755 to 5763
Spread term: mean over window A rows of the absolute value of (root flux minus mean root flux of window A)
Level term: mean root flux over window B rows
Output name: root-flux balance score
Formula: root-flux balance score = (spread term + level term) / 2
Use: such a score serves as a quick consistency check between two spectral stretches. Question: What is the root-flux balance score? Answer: 0.616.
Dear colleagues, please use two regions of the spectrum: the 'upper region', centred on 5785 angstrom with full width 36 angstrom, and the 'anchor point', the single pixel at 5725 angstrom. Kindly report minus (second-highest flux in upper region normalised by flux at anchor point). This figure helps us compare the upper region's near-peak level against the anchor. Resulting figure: -1.16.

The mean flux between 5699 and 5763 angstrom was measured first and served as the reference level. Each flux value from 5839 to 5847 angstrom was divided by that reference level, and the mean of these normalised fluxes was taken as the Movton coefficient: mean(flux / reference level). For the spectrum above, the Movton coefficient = 1.05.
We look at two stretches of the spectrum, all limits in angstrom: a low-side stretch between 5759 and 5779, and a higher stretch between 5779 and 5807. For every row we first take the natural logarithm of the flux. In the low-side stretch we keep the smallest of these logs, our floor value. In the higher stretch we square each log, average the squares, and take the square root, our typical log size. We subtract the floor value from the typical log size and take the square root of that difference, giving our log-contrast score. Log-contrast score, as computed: 0.122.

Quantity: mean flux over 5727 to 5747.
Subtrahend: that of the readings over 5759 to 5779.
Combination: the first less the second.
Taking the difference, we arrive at -0.19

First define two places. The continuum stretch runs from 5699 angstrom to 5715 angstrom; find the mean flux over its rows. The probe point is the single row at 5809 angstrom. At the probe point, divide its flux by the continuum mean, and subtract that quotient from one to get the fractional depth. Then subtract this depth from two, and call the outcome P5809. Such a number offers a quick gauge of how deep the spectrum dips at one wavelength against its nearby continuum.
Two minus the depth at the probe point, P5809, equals 2.04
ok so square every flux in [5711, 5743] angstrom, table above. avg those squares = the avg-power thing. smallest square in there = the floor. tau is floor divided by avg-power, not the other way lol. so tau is 0.828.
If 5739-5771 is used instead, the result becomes 0.892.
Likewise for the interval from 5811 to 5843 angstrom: 0.900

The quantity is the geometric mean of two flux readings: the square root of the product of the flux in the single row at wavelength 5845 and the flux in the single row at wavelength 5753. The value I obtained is 1.46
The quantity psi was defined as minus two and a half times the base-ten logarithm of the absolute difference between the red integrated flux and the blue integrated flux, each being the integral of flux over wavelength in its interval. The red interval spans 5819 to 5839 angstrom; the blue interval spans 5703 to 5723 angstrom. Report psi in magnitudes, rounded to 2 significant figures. -1.1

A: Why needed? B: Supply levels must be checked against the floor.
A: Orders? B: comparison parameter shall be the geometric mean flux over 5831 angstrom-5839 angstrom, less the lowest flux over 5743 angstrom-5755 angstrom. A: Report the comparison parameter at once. 0.10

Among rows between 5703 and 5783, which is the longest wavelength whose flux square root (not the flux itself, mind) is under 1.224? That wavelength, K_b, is 5769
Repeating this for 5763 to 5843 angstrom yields 5841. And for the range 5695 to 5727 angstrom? 5725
